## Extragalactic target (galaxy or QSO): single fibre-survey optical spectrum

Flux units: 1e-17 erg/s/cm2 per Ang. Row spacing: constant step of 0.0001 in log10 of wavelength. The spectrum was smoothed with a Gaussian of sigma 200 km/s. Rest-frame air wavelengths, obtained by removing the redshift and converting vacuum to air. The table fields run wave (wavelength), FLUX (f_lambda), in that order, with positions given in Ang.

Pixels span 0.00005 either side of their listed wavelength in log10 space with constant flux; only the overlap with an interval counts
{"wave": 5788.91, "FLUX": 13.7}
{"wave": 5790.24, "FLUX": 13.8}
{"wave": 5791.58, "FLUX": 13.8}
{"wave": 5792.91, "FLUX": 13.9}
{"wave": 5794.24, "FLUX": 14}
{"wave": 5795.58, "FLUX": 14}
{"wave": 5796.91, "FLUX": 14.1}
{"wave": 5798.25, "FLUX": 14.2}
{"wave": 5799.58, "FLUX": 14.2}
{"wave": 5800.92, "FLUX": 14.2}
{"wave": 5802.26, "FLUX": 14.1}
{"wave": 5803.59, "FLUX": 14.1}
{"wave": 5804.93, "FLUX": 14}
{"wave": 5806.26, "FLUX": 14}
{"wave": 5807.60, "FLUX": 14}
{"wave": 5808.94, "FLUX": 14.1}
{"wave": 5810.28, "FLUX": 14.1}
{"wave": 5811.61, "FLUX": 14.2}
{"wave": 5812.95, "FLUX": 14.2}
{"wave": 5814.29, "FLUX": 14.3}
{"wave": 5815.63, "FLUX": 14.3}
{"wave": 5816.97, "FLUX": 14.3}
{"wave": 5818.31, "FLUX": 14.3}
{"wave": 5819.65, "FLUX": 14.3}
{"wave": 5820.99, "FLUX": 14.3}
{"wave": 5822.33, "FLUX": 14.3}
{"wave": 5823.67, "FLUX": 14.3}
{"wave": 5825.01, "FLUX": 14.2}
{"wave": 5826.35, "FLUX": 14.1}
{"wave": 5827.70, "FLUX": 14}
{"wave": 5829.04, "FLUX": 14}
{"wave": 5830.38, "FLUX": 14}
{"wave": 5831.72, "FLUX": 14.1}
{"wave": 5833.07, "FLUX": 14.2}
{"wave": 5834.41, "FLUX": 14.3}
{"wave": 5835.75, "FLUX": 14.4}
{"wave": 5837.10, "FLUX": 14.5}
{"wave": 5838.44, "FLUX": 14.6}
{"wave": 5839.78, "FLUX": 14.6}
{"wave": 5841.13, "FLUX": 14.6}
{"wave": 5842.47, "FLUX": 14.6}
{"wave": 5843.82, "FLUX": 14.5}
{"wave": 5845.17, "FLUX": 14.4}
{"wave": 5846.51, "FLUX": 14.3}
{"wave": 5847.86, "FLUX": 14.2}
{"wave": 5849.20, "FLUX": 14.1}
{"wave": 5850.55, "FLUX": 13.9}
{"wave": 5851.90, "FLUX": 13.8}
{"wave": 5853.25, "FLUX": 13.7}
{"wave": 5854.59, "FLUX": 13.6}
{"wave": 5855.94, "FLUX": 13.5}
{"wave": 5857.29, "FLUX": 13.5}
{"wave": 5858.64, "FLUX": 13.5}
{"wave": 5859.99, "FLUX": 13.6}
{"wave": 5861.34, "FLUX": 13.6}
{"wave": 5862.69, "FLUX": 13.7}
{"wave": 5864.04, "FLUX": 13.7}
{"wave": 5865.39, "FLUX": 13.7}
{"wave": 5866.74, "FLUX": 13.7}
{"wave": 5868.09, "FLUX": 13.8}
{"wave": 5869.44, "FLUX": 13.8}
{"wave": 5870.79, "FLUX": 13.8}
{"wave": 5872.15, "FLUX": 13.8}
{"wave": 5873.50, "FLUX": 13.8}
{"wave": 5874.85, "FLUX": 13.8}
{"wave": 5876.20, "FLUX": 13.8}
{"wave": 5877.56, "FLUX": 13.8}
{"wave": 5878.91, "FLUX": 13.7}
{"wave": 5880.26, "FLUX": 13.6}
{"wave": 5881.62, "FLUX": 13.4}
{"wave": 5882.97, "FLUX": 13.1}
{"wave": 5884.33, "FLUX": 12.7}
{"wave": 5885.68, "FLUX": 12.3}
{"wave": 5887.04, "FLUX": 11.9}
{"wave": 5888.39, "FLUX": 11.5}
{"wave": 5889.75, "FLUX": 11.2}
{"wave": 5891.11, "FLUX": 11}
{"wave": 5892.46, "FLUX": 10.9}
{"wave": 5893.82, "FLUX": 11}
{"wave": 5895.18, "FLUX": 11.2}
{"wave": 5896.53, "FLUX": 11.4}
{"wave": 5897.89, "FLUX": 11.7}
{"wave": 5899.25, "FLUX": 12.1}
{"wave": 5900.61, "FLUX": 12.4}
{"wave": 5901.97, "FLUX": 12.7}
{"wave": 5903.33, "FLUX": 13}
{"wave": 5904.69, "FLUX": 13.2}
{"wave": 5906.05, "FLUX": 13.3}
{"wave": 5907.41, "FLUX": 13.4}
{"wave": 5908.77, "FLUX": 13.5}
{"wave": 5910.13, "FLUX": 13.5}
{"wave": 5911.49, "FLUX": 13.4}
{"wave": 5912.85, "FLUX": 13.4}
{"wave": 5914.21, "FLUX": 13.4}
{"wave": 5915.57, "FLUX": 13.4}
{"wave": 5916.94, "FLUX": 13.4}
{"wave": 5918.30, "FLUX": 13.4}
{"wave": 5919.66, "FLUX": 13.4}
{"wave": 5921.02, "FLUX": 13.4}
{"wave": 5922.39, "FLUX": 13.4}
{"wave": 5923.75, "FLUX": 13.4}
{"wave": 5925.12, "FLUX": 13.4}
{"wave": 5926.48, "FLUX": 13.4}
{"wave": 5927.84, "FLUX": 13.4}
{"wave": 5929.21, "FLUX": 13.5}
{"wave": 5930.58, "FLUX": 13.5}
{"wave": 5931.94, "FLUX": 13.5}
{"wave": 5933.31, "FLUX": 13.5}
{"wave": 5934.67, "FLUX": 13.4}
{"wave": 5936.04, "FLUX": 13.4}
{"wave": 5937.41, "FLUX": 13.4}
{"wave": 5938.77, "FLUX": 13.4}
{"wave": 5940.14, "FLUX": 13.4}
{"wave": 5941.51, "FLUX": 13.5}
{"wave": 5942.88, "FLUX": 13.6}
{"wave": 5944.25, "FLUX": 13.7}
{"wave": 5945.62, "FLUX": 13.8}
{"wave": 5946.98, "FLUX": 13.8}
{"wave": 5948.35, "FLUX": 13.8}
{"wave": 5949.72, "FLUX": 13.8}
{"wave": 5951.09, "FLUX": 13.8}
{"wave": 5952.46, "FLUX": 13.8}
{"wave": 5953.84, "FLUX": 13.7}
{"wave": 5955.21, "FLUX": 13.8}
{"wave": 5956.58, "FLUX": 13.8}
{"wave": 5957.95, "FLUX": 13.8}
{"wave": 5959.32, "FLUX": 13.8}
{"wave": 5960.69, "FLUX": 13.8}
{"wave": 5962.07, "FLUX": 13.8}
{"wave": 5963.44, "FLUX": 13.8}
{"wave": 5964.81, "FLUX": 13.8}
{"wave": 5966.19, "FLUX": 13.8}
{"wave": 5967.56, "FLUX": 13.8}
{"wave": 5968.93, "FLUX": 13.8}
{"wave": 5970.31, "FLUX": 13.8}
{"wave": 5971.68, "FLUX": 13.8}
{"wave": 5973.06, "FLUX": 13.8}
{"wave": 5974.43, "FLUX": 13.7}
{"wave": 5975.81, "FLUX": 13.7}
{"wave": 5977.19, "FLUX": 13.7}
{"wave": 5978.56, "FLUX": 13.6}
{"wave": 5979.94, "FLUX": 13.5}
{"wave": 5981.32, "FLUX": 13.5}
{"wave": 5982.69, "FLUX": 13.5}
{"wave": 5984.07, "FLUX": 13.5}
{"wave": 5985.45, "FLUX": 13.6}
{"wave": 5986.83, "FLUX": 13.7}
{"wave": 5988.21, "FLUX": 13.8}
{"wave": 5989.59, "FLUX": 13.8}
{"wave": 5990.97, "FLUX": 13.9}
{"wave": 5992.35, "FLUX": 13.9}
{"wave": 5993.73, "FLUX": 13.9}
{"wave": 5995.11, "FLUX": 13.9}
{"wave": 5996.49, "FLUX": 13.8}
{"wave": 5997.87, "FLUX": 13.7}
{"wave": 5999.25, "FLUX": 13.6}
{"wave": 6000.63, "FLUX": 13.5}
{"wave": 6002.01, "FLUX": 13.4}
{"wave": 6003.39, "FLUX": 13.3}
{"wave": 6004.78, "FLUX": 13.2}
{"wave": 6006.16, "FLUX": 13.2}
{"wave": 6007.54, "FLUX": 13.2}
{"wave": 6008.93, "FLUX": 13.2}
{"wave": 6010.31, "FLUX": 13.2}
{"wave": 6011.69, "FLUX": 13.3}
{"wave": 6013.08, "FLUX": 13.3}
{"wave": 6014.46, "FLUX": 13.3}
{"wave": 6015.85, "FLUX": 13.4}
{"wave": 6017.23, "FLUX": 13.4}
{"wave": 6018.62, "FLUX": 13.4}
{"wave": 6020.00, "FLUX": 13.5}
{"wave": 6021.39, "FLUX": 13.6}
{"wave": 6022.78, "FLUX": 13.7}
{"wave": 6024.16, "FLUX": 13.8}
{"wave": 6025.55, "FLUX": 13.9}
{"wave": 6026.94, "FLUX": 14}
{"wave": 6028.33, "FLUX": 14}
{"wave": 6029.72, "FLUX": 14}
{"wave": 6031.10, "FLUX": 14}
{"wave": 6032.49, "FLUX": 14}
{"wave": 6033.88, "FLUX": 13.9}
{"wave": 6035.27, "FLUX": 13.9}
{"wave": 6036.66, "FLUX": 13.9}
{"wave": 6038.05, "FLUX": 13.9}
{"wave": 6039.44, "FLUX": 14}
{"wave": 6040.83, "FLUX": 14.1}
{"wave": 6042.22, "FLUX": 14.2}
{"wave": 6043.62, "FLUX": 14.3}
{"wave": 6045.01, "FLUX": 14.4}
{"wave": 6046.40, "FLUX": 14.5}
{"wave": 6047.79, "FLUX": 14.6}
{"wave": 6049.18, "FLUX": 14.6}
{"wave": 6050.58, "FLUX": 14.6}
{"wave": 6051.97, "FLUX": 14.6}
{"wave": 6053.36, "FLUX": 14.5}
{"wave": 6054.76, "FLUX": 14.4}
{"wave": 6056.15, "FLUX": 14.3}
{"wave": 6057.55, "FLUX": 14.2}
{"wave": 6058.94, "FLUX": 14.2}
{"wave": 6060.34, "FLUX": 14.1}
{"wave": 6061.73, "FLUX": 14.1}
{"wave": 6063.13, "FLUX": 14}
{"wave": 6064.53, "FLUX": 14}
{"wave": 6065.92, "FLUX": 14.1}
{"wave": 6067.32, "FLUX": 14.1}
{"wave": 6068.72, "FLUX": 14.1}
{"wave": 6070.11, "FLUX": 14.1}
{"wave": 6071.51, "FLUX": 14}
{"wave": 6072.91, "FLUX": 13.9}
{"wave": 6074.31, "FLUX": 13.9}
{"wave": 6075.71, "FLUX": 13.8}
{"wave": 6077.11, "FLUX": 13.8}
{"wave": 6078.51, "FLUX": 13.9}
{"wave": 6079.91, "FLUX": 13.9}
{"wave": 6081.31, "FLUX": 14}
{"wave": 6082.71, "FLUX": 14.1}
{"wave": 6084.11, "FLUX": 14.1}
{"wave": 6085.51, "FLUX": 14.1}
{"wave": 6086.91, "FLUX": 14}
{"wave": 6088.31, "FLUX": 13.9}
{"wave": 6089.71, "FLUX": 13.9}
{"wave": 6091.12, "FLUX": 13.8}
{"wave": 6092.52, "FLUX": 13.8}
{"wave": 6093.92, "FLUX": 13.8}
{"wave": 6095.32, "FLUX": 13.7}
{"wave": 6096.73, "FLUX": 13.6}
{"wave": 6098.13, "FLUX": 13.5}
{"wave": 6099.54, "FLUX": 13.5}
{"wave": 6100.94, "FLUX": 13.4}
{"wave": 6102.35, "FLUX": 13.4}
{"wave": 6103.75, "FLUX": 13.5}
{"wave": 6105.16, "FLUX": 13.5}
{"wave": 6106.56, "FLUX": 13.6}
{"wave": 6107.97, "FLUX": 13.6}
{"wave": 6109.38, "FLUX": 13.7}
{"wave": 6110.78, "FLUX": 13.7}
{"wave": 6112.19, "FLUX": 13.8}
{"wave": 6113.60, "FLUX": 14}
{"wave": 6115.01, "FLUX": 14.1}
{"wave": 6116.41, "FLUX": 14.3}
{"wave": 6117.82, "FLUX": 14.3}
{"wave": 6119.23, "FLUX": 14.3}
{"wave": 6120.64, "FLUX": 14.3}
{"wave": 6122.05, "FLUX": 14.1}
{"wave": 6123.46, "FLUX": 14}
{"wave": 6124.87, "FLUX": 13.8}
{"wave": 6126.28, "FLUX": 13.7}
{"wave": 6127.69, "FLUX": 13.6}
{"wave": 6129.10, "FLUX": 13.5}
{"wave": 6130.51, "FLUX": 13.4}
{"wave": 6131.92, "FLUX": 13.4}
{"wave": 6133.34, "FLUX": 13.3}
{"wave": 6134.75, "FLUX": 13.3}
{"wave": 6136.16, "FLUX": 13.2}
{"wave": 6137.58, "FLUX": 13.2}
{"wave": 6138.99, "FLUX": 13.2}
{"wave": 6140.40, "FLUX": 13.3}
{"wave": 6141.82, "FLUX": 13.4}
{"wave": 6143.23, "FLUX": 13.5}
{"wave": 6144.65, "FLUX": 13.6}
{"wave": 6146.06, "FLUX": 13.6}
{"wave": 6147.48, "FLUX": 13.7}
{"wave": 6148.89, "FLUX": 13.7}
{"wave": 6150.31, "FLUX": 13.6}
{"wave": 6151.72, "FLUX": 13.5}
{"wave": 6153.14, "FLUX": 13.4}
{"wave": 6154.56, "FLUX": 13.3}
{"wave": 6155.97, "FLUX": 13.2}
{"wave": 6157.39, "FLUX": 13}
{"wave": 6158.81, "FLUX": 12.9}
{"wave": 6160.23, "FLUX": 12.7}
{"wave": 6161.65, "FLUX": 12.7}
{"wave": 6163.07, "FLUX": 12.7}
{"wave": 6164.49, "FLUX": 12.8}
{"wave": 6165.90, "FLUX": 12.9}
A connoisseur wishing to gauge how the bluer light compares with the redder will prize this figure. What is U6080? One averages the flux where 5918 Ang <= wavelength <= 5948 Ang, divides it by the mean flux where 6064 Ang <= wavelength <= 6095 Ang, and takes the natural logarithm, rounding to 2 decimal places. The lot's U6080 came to -0.03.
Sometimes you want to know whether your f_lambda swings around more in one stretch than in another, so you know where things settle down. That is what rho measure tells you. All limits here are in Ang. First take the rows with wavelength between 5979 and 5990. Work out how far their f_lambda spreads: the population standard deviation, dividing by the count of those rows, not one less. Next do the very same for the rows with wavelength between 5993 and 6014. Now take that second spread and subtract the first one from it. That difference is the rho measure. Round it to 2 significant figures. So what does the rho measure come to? 0.13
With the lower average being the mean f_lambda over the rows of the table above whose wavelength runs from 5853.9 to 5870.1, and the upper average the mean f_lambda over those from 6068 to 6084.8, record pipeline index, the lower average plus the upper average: 27.6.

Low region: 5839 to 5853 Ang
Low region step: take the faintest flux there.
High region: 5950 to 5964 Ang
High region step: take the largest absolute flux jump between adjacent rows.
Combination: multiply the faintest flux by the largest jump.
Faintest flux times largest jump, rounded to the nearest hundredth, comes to 1.38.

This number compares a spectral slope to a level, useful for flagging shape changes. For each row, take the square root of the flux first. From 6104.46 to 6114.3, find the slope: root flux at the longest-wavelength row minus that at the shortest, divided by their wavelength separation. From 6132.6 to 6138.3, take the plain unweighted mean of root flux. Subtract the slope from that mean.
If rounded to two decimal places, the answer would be 3.63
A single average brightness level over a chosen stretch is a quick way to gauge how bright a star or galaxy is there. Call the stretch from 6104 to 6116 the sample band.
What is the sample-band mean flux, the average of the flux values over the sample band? 13.8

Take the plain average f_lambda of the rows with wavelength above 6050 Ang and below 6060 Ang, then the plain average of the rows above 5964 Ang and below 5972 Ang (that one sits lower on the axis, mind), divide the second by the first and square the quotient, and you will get 0.92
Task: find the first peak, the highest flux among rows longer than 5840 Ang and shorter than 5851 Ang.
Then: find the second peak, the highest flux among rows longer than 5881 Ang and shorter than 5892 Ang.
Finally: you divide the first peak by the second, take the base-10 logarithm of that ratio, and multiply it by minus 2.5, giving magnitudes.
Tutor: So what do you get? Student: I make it -0.09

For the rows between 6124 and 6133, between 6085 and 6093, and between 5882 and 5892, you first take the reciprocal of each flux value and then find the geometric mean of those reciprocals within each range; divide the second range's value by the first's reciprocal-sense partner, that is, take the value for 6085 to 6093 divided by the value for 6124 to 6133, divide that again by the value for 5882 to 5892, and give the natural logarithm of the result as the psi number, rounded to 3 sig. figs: 2.45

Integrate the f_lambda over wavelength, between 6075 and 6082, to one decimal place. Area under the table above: 97.1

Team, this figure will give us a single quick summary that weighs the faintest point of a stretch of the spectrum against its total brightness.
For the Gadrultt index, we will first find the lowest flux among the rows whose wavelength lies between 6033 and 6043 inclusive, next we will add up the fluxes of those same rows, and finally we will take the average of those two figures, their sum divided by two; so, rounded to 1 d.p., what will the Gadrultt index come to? 55.9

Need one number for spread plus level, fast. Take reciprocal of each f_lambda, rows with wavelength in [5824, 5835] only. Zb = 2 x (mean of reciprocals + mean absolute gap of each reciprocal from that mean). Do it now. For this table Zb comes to 0.1426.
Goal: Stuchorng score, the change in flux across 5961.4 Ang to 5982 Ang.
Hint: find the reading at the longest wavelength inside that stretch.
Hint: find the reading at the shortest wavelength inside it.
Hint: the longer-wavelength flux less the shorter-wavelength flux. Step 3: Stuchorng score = -0.3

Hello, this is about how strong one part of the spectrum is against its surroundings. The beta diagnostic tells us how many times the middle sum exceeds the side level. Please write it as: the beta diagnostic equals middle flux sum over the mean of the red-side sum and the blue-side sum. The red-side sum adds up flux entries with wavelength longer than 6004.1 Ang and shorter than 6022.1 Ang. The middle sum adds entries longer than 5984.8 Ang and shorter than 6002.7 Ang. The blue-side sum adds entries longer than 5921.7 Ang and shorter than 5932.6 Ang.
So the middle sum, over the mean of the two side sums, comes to 1.3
